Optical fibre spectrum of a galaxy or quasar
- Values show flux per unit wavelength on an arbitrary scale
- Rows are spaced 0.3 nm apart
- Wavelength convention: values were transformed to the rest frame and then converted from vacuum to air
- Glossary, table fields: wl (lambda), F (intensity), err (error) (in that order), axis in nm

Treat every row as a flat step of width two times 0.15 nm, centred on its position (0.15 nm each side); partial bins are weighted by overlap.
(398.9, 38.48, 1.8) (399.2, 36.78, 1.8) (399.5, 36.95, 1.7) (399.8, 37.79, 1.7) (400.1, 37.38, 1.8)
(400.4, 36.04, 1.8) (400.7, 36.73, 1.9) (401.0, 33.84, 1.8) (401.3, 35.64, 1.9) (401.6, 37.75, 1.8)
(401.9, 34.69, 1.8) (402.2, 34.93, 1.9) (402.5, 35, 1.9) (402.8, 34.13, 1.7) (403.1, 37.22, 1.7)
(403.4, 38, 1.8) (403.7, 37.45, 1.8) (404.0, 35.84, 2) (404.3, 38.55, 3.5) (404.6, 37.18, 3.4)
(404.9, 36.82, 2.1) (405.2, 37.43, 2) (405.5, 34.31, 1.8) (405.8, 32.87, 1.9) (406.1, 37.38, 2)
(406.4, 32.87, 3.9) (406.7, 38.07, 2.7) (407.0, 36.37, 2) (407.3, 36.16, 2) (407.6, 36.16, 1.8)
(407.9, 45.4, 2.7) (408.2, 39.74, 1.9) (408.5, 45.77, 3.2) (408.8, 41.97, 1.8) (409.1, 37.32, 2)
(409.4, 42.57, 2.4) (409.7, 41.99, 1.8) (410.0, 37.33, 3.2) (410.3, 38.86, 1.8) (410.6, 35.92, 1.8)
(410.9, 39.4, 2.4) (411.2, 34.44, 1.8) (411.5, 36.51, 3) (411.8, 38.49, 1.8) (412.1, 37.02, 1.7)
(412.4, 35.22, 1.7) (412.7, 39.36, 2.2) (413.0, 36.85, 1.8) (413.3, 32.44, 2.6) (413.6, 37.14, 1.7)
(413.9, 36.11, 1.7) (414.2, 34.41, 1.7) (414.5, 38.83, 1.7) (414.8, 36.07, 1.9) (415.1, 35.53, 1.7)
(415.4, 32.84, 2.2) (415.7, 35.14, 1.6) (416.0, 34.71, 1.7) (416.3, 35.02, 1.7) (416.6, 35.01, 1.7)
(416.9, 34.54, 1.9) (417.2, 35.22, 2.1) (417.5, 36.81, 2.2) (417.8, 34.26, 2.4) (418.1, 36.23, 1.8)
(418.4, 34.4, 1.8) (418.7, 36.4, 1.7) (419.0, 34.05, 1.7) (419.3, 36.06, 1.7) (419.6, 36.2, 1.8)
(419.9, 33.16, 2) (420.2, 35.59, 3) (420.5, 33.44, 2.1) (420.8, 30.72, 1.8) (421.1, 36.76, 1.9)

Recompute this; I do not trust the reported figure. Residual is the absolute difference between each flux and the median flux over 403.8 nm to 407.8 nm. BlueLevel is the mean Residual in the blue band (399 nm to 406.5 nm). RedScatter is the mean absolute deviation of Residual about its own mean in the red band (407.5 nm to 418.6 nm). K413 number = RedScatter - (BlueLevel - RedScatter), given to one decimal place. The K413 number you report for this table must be 1.9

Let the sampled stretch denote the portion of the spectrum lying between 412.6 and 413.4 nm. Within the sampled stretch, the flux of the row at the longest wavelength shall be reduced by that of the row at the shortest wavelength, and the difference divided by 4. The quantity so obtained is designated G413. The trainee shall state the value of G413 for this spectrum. -1.7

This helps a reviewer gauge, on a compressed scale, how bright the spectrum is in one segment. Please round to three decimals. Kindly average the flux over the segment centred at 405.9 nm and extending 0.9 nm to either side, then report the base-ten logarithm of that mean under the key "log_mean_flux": 1.550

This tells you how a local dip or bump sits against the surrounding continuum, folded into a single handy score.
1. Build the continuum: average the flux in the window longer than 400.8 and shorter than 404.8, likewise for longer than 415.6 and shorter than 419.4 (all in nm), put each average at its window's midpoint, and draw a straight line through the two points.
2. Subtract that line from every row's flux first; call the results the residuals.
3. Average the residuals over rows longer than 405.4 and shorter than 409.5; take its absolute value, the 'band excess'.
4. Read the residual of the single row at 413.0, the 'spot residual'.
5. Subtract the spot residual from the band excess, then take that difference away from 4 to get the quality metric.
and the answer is 2.9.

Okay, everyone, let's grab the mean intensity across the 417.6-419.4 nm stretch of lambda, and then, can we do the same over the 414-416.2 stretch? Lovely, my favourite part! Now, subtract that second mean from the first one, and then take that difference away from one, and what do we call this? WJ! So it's 1.1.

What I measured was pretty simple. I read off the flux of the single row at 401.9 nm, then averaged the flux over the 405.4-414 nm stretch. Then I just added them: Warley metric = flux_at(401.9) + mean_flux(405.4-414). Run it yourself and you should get 72.4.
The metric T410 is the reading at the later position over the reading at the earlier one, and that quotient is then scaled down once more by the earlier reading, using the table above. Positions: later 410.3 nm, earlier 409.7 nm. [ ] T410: 0.022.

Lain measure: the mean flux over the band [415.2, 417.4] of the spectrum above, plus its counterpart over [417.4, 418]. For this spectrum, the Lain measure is 70.2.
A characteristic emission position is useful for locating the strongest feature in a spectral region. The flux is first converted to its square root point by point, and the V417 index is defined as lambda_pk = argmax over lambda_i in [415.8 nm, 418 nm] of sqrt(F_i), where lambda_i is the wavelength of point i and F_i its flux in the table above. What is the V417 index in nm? 417.5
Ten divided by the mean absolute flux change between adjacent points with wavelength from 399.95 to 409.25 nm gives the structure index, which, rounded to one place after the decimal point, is 4.0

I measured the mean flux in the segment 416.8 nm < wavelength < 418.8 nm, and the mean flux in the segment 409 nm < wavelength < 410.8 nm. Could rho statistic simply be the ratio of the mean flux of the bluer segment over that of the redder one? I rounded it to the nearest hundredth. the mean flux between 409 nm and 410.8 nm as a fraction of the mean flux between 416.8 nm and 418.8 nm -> 1.10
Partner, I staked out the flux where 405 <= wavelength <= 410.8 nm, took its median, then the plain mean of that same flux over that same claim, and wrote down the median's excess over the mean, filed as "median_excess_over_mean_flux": -1.0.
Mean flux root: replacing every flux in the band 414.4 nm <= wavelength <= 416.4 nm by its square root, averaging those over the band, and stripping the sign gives 5.95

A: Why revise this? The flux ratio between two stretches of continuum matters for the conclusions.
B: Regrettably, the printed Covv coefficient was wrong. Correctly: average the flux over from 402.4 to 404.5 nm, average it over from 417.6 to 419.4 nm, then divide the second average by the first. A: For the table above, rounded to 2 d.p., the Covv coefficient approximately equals 0.96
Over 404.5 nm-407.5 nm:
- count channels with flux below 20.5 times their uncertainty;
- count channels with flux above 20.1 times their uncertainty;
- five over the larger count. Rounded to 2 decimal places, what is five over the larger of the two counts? 0.50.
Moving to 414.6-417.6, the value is 0.83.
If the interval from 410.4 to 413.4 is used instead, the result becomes 0.71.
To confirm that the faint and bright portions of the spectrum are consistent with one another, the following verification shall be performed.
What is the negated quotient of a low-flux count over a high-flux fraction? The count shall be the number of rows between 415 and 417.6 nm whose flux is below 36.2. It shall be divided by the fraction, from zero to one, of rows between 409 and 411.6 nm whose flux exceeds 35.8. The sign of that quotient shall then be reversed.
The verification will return -9.0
